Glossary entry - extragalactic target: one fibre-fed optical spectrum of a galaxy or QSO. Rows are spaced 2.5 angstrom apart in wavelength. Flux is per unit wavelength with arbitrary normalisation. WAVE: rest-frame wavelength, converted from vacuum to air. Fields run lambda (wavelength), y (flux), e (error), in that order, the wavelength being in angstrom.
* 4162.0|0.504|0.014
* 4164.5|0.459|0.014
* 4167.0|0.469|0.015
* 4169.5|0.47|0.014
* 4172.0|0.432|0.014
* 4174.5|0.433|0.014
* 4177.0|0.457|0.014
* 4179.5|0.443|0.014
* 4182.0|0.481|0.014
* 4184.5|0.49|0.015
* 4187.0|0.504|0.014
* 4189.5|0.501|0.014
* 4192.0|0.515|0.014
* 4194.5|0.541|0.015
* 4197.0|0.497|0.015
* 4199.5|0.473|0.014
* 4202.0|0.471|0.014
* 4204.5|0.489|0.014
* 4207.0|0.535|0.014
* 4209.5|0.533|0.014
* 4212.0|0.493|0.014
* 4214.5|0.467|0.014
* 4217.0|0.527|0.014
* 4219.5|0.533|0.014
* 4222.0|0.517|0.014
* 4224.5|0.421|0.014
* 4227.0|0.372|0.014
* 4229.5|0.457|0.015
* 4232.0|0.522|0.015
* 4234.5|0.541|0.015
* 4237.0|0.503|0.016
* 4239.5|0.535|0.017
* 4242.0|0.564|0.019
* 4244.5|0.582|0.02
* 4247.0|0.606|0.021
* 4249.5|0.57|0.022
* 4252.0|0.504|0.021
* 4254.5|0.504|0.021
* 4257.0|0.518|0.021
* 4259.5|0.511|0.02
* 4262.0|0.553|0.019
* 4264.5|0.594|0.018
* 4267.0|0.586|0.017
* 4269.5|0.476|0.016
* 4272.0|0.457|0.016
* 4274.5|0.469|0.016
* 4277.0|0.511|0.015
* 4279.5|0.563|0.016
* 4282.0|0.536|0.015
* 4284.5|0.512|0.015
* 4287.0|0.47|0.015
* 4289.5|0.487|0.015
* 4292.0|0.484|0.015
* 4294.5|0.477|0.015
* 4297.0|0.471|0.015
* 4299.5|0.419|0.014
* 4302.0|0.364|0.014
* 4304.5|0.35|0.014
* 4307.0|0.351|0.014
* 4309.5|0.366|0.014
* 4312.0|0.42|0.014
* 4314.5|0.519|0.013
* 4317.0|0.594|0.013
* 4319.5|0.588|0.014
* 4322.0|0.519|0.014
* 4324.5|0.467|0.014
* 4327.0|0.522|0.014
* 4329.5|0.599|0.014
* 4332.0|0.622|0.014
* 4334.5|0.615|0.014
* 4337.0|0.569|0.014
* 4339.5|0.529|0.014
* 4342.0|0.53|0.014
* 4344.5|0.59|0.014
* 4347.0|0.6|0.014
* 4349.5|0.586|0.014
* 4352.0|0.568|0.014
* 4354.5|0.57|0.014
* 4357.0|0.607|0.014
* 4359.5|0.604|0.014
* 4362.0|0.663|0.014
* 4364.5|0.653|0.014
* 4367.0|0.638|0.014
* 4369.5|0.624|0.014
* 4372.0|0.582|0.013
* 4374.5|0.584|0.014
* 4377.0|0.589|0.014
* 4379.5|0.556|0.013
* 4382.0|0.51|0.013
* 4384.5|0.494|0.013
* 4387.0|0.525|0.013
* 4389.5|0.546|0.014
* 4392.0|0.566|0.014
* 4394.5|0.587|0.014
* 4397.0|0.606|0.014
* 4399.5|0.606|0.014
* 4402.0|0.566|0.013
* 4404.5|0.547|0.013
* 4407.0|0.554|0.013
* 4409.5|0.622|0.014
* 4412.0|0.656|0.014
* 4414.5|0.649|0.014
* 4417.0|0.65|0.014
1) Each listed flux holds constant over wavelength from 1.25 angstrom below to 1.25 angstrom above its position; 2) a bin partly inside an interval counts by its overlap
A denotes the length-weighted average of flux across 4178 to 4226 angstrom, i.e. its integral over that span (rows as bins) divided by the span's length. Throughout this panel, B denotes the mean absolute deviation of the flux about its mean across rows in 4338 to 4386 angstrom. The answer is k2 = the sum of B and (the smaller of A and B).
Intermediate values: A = 0.496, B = 0.034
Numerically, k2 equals 0.068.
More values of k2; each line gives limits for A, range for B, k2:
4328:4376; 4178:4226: 0.050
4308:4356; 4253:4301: 0.071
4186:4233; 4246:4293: 0.075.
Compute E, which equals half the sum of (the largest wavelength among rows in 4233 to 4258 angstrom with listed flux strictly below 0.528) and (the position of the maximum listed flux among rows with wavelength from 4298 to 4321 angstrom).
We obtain 4287.0 angstrom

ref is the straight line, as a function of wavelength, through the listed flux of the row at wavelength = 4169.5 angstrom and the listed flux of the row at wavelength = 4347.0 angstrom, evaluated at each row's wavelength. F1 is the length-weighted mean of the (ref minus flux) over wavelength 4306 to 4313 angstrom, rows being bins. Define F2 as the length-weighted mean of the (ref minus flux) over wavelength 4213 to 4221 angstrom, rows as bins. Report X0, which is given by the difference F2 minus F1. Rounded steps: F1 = 0.19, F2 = -0.004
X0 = -0.20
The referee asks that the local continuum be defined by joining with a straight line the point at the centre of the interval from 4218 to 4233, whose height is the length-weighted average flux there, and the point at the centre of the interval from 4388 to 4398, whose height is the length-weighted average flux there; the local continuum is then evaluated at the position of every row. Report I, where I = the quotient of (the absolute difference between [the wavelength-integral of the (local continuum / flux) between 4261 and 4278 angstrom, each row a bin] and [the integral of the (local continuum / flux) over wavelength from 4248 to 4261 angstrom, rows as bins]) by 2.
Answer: 2.1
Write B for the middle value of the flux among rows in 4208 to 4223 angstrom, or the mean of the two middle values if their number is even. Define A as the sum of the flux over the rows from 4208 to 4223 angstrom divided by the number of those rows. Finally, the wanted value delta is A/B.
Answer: 0.980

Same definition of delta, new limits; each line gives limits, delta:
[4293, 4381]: 0.948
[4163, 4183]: 0.995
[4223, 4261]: 0.992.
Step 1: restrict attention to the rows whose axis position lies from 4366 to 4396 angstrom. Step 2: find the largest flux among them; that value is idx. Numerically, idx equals 0.638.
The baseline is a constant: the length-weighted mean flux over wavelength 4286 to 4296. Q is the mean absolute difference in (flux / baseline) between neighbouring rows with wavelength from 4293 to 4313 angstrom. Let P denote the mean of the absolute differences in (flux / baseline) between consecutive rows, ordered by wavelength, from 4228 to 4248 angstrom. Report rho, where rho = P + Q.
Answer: 0.126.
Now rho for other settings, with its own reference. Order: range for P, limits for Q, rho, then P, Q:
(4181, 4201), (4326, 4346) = 0.116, 0.040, 0.0757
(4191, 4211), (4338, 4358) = 0.091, 0.048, 0.0423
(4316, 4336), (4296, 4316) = 0.172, 0.086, 0.0864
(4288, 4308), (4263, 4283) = 0.122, 0.041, 0.0804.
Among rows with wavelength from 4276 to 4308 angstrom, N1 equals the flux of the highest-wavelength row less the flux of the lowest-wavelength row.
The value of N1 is -0.160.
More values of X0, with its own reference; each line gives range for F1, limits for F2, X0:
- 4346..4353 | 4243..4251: -0.07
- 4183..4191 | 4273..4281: 0.05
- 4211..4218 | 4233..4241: -0.02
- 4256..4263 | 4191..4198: -0.04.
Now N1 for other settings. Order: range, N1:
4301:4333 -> 0.258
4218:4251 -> 0.037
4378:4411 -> 0.066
